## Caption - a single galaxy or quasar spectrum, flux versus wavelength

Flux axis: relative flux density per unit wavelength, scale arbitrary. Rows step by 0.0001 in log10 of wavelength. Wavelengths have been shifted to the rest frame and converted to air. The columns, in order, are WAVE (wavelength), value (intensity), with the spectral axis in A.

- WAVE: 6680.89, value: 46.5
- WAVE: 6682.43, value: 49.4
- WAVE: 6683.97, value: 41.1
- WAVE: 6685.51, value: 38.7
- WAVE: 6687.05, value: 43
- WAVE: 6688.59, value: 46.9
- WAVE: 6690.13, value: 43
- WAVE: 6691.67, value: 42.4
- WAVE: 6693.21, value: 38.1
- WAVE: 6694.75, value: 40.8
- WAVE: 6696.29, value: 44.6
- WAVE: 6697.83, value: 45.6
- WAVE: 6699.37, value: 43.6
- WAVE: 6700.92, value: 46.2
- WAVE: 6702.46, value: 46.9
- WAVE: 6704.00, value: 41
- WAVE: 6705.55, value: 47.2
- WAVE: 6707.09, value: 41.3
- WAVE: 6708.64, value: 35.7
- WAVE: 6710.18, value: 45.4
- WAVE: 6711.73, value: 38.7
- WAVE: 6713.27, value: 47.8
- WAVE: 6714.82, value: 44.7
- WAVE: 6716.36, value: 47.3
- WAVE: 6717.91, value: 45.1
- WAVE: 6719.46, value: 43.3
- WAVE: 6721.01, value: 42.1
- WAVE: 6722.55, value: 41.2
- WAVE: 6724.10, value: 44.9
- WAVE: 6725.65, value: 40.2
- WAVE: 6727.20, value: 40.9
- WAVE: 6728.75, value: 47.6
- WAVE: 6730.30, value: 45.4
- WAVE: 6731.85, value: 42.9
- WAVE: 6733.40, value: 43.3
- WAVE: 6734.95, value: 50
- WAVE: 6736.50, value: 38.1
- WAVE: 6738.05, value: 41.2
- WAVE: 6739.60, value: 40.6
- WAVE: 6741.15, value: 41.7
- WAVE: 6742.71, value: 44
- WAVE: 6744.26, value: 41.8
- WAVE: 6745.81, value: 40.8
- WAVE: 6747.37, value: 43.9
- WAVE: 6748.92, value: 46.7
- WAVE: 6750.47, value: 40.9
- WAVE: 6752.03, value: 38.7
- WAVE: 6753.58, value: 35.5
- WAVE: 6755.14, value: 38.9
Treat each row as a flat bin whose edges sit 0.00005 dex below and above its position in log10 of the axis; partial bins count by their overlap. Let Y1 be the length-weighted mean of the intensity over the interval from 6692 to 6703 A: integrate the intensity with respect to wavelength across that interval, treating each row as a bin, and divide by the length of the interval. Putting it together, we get 43.6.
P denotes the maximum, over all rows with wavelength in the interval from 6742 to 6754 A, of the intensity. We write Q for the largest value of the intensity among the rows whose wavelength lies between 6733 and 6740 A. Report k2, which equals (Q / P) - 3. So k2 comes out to -1.93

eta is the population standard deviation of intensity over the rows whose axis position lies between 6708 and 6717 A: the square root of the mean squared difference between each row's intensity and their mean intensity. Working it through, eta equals 4.5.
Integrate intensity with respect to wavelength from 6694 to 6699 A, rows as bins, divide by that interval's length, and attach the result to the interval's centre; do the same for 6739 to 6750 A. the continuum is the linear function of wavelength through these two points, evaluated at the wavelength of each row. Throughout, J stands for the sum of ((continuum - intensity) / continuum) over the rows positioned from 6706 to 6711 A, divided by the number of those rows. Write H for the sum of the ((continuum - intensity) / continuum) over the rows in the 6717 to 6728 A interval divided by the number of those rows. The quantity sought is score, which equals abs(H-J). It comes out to 0.046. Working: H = 0.016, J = 0.062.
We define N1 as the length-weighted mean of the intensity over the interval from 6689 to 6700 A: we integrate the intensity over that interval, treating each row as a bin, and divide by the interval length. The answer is 42.8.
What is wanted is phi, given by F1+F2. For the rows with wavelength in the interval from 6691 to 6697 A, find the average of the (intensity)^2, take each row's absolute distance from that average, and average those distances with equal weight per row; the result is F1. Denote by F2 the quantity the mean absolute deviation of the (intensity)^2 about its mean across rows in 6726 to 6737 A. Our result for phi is 445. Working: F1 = 168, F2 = 277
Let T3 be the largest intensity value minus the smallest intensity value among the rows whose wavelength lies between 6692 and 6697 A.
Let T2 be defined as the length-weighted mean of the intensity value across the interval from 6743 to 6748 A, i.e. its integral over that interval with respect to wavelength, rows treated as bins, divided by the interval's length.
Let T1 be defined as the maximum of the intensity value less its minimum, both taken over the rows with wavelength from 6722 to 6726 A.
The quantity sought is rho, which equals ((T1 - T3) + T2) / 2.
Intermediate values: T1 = 4.7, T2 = 42.3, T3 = 6.5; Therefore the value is 20.2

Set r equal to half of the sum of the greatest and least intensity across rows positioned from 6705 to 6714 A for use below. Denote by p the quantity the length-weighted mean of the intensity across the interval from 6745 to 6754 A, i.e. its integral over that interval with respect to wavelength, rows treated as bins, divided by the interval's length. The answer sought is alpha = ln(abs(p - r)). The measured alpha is -0.9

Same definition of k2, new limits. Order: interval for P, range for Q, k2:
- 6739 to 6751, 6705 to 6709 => -1.99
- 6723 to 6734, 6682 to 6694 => -1.96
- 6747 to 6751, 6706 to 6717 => -1.98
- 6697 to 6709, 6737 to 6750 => -2.01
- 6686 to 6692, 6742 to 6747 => -2.06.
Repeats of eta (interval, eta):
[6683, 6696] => 2.6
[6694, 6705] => 2.3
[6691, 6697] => 2.4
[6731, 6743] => 3.2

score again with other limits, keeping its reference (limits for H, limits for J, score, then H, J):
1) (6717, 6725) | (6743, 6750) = 0.011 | -0.002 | -0.013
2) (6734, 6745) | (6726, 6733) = 0.035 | 0.009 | -0.026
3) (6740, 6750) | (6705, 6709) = 0.058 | -0.009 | 0.049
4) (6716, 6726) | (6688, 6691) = 0.020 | -0.005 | -0.025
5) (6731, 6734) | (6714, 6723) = 0.013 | -0.002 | -0.015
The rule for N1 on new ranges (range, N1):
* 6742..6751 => 43.1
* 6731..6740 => 42.8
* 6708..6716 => 42.9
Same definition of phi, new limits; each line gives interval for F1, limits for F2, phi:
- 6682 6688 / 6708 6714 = 679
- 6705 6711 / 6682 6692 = 565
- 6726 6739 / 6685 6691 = 442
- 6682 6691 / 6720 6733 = 451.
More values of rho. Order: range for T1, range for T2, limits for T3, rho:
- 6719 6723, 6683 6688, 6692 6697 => 18.5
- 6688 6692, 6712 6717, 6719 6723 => 24.1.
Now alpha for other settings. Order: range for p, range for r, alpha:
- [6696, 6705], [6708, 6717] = 1.1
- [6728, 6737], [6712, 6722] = -1.6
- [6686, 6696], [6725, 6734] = 0.4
